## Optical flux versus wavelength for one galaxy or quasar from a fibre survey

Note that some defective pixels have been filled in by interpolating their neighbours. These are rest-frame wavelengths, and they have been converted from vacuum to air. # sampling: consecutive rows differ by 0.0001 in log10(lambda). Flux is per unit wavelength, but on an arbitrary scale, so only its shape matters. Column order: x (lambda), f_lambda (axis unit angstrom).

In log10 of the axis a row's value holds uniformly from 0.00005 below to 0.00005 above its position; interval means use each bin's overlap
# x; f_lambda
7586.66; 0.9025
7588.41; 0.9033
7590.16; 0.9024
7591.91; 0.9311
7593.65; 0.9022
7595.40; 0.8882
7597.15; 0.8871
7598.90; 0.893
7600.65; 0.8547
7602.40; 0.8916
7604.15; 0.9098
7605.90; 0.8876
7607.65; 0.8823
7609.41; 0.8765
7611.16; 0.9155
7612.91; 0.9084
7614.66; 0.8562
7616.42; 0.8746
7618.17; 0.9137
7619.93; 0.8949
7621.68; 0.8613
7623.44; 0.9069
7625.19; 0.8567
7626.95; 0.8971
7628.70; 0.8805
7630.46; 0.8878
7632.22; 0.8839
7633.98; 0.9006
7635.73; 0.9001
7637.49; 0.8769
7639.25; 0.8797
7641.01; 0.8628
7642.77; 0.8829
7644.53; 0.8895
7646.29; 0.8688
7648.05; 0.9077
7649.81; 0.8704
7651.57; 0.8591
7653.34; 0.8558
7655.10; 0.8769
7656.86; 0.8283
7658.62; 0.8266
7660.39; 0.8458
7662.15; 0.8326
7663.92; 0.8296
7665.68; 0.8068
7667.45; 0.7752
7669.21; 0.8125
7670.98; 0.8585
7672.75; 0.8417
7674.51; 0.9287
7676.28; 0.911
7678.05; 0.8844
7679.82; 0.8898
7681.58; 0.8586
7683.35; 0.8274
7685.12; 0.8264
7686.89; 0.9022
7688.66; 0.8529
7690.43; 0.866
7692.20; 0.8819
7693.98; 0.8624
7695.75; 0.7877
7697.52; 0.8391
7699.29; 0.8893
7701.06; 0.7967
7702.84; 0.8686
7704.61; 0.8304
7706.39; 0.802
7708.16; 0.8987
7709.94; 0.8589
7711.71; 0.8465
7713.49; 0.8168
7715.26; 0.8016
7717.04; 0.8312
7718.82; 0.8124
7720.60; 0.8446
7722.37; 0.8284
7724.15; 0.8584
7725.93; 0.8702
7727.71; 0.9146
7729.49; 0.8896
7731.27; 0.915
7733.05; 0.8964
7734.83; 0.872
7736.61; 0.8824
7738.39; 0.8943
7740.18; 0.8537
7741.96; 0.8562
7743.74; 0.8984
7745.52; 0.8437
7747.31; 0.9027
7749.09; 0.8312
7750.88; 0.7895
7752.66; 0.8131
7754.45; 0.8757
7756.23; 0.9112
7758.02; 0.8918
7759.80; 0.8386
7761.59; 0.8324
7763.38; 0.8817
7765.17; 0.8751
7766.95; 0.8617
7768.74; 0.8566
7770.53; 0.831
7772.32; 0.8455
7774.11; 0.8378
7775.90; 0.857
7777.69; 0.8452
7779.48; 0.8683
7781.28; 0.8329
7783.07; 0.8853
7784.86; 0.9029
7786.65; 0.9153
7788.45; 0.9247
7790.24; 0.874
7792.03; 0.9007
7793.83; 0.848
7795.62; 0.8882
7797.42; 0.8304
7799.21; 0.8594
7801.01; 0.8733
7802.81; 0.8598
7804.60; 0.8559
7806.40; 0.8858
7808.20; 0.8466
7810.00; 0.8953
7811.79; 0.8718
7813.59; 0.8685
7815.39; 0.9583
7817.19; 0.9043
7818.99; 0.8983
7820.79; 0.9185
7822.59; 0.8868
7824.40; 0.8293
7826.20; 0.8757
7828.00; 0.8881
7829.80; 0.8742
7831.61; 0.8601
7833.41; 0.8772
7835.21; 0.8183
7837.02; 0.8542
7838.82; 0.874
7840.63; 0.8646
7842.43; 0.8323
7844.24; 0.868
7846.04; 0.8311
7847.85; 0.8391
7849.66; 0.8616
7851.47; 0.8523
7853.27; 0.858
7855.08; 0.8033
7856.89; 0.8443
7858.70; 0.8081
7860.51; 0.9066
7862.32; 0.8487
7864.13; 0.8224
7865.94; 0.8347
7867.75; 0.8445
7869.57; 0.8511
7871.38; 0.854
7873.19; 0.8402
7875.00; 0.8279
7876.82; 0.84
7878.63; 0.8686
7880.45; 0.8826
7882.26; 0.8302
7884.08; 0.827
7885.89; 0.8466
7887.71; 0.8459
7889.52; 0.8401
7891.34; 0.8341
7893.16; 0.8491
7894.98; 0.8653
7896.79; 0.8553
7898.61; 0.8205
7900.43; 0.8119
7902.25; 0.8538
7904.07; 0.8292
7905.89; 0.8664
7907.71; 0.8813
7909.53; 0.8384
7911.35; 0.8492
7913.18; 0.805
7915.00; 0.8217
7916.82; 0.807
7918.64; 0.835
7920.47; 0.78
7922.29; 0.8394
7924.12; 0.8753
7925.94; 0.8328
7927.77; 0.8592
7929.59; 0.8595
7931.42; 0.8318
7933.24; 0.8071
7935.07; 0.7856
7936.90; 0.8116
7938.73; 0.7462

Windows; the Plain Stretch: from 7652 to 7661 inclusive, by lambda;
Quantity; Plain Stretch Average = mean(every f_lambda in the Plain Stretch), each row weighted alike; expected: 0.847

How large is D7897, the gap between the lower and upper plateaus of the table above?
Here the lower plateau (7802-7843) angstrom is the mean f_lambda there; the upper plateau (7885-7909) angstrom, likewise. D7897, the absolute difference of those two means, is 0.028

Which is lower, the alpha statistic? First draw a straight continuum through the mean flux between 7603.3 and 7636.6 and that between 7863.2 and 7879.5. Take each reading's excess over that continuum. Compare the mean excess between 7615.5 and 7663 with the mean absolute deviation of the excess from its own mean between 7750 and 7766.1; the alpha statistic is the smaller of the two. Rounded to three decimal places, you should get -0.011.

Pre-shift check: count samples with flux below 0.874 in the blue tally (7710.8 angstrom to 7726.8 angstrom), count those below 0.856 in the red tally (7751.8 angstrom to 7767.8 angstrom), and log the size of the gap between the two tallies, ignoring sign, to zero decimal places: 6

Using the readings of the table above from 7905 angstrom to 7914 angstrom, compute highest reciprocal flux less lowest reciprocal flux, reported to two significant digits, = 0.11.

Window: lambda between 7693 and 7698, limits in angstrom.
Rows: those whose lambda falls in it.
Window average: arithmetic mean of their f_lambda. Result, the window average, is 0.83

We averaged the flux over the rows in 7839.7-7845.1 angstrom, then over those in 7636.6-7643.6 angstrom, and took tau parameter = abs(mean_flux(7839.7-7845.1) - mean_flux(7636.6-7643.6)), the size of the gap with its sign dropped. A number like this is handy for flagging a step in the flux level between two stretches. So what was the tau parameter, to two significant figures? 0.021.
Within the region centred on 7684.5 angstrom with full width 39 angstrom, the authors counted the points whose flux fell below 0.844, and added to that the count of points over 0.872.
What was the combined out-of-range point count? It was 16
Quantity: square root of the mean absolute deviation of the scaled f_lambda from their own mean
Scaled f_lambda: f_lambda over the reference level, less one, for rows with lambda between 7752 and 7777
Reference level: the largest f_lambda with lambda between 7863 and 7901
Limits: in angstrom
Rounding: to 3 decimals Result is 0.156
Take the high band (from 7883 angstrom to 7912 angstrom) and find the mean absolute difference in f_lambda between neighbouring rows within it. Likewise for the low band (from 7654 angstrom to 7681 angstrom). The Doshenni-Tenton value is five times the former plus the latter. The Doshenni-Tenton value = 0.123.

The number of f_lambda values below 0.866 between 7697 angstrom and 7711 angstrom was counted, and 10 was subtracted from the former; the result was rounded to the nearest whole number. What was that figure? -5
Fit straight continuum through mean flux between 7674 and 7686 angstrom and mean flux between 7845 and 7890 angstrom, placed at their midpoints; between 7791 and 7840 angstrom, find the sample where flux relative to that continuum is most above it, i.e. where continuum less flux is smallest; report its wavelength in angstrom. 7815.39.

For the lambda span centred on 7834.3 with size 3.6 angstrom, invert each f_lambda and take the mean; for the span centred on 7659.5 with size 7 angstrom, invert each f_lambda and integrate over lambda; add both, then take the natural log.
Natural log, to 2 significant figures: 2.3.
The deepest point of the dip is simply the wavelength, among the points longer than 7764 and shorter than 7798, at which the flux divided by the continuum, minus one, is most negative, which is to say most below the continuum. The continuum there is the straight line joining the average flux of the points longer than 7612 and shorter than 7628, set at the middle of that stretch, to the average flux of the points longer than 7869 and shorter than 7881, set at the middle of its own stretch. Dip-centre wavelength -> 7770.53 angstrom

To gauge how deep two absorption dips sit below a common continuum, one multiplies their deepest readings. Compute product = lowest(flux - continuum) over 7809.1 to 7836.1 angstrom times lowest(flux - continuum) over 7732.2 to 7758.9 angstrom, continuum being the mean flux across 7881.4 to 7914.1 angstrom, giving 0.0012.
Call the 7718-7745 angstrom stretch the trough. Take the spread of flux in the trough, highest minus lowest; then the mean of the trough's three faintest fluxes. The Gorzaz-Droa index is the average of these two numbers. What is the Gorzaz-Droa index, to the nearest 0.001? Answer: 0.466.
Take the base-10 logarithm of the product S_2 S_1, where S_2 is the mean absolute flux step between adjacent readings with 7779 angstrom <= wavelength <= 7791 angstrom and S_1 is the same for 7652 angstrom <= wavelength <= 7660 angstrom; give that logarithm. -3.15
